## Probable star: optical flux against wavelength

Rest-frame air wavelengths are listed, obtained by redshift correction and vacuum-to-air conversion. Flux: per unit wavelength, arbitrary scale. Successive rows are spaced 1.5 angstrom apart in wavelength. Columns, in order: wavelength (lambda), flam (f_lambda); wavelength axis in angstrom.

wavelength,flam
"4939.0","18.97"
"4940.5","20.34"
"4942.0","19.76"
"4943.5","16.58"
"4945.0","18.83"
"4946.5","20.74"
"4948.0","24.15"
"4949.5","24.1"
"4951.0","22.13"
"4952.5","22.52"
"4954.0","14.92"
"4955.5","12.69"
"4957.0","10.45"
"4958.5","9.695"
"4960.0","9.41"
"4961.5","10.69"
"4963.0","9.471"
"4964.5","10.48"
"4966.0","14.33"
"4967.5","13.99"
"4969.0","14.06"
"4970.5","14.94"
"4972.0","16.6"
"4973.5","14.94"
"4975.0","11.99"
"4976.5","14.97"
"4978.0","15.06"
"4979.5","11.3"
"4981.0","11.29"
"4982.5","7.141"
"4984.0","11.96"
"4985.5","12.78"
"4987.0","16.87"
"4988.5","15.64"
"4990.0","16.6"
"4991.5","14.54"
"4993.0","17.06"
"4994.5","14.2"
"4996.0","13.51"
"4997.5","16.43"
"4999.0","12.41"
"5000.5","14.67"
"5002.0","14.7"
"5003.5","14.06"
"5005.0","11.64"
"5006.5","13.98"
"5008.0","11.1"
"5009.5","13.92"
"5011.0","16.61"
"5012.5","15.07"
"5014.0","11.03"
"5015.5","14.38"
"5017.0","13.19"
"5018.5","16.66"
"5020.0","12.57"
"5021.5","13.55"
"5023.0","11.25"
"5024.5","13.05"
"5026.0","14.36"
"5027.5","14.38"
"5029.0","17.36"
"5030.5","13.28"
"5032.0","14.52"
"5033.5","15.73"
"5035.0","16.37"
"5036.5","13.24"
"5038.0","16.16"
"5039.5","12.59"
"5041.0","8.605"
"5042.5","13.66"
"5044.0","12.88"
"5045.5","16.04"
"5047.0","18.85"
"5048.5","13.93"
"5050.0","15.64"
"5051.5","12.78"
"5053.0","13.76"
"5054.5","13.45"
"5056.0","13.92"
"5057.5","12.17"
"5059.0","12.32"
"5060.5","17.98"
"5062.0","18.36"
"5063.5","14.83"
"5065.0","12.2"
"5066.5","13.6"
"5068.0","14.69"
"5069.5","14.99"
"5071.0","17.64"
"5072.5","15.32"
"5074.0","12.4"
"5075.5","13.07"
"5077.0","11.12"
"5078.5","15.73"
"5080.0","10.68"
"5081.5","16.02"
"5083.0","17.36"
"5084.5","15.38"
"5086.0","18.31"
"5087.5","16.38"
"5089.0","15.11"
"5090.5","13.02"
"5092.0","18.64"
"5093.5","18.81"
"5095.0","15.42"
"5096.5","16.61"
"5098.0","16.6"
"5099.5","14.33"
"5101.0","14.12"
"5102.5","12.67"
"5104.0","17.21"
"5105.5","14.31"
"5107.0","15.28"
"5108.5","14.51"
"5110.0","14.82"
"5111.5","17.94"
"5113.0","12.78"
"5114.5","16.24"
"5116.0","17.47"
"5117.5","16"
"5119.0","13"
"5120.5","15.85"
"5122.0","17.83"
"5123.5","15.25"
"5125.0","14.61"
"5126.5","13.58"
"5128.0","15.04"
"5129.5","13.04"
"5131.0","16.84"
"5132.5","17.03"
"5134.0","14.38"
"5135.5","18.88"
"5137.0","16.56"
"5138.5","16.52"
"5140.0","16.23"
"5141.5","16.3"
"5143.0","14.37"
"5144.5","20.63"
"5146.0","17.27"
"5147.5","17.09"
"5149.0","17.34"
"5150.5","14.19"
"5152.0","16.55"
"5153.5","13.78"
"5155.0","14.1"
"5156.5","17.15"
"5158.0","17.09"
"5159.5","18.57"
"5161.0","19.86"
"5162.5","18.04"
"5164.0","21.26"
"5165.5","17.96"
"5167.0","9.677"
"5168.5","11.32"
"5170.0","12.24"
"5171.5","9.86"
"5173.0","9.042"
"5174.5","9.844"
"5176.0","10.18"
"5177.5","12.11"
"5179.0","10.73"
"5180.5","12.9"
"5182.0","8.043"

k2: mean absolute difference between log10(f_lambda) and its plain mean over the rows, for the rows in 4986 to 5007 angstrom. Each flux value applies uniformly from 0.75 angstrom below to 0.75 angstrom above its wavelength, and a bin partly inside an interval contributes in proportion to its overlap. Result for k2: 0.037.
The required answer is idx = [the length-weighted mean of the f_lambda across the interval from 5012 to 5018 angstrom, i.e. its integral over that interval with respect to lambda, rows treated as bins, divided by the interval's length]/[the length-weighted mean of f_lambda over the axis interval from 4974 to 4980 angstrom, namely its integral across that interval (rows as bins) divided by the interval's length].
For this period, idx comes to 1.00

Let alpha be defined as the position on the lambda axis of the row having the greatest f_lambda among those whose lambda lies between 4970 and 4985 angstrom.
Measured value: 4972.0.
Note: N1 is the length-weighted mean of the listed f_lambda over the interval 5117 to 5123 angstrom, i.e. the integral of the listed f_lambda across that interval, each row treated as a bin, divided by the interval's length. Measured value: 15.6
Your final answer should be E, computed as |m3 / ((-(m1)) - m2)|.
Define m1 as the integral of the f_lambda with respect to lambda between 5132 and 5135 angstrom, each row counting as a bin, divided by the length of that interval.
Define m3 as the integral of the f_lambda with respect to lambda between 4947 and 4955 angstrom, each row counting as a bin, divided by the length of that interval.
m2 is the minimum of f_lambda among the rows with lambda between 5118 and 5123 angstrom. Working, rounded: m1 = 15.9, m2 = 13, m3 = 21.3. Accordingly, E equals 0.74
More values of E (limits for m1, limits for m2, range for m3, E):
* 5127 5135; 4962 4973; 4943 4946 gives 0.73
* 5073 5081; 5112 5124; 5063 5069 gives 0.54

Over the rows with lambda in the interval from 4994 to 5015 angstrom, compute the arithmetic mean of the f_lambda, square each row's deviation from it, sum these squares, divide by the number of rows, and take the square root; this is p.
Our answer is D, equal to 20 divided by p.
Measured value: 11.8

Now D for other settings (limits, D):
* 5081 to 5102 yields 11.9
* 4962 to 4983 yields 7.8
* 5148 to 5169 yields 6.4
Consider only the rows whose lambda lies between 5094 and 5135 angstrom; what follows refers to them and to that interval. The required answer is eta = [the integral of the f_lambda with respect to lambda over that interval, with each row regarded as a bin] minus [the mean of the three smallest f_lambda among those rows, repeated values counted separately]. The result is 616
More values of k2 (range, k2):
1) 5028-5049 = 0.059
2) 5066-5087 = 0.057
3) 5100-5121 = 0.041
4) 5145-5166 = 0.038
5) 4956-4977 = 0.079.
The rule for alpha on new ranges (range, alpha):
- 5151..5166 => 5164.0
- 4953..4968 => 4954.0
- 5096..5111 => 5104.0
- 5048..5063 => 5062.0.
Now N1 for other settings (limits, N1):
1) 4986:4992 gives 15.8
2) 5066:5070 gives 14.4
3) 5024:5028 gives 14.0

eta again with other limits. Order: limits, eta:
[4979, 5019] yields 542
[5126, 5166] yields 653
